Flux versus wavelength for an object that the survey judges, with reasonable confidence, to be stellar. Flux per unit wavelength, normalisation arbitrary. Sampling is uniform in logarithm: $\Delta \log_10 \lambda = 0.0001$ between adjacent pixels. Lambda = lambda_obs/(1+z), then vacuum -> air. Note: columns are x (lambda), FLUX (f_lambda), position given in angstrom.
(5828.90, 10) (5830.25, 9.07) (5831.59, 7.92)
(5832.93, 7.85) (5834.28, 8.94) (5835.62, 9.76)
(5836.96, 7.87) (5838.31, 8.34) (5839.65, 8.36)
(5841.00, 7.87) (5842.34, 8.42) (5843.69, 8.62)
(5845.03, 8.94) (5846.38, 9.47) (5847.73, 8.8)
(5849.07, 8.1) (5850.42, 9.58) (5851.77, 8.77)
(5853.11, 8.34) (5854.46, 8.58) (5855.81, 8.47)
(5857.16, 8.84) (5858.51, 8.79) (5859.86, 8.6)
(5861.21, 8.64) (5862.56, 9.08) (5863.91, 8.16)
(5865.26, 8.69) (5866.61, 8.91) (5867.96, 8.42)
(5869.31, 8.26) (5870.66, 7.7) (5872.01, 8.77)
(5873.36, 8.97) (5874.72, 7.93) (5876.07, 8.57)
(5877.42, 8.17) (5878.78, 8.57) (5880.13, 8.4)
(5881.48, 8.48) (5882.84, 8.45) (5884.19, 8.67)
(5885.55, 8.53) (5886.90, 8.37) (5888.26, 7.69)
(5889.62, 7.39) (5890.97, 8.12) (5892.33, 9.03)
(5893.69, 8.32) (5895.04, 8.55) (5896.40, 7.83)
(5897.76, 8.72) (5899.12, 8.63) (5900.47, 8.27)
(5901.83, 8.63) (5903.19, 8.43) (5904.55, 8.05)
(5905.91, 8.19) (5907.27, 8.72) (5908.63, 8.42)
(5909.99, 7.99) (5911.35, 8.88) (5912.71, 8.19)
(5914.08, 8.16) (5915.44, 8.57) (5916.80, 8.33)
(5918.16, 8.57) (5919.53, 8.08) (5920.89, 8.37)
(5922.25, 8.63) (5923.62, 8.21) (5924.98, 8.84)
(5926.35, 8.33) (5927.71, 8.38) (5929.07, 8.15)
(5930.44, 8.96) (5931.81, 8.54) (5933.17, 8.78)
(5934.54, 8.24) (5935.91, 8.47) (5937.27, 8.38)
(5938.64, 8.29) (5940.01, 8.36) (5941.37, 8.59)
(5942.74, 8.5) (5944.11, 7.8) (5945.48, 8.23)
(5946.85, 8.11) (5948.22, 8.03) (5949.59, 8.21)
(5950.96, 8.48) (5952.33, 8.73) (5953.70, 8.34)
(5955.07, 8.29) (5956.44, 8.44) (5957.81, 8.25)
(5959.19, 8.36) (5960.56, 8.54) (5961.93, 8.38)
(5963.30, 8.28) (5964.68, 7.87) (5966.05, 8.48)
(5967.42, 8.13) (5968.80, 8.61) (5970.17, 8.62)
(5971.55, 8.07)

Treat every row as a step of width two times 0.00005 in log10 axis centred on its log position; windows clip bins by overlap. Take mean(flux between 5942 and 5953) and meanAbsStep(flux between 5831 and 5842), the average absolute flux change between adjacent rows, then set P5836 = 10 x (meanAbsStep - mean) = -75.7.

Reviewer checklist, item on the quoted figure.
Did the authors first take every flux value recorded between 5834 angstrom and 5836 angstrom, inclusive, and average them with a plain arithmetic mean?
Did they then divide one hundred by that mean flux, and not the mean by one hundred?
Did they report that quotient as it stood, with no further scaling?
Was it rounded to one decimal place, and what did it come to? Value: 10.7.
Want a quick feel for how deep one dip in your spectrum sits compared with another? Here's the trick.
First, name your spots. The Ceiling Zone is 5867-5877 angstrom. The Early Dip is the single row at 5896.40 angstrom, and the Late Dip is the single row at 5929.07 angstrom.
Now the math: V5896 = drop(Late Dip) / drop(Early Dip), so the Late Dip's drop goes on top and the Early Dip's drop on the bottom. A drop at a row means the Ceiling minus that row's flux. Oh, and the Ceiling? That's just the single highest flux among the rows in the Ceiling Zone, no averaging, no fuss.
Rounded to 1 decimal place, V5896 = 0.7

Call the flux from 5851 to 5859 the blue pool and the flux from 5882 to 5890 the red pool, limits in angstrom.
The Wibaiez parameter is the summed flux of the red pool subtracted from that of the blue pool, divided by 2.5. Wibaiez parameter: 1.1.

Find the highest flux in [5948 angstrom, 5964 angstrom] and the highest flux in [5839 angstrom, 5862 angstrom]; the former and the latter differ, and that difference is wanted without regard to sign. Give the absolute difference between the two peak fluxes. 0.85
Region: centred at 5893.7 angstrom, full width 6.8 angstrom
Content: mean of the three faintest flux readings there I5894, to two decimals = 8.09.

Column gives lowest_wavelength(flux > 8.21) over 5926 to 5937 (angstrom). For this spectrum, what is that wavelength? 5926.35 angstrom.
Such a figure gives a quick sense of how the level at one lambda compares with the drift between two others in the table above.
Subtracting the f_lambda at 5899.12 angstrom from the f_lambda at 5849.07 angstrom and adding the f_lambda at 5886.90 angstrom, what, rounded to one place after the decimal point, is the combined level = 7.8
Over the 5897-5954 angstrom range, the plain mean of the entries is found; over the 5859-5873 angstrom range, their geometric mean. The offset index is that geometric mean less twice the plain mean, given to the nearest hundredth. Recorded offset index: -8.28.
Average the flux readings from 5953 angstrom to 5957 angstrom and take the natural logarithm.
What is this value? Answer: 2.12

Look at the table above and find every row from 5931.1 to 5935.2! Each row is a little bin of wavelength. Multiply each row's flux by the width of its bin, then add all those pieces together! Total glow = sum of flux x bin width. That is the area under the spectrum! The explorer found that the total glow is 34.9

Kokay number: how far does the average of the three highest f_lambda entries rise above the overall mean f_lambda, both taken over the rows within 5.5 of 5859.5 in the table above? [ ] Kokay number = 0.26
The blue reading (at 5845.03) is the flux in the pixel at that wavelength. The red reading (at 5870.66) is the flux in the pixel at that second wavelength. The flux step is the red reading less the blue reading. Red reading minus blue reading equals -1.2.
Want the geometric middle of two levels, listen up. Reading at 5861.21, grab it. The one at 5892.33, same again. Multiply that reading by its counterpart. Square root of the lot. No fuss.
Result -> 8.8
